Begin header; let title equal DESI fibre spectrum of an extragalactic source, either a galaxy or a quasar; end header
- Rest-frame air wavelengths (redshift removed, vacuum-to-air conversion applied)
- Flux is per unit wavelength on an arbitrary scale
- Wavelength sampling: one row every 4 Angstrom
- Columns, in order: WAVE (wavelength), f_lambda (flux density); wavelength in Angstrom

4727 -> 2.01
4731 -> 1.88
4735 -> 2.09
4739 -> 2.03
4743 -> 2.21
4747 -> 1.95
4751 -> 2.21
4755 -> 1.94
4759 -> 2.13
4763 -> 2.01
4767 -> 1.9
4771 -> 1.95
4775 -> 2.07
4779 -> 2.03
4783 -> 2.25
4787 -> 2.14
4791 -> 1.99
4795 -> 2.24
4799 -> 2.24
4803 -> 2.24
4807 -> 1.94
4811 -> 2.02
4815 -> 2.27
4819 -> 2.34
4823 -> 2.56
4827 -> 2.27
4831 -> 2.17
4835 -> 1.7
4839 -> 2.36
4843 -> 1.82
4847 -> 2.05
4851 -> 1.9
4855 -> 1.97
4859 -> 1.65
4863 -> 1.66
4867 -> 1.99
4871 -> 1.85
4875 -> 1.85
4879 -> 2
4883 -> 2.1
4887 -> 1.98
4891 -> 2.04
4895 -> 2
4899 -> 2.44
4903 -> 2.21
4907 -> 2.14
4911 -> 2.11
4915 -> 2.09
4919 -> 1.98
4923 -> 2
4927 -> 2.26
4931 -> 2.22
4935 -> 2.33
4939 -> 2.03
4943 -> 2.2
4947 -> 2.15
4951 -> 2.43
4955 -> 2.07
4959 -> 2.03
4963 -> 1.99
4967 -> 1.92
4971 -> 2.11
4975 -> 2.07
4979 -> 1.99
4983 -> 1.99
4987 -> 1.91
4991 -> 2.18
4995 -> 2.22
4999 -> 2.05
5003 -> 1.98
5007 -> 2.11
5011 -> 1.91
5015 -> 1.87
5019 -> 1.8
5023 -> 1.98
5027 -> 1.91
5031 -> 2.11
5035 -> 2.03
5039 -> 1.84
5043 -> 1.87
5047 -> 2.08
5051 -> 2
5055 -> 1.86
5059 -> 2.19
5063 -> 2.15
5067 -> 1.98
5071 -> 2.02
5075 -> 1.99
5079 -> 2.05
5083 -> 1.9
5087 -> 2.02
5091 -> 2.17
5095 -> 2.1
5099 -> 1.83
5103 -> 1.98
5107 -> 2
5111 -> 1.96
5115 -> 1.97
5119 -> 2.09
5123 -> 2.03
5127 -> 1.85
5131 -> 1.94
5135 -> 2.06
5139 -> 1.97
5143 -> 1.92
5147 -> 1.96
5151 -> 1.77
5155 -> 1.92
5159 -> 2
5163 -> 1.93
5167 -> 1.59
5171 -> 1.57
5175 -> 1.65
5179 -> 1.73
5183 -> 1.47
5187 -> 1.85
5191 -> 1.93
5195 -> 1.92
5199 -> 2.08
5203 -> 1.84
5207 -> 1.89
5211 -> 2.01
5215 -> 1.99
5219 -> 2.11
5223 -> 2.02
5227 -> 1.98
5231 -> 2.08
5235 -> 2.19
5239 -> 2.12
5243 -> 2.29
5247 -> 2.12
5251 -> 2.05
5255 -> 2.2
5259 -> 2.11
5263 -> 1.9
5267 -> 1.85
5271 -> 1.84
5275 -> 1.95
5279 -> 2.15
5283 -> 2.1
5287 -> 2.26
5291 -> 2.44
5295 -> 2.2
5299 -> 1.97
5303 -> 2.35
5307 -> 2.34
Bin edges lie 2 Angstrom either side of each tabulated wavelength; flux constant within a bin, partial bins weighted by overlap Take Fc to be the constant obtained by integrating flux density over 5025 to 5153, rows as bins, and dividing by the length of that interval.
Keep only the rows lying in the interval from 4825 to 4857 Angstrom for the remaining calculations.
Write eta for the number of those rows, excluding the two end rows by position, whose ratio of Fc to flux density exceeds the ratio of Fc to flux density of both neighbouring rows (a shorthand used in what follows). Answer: 3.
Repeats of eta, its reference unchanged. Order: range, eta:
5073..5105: 2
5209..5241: 2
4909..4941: 2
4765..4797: 2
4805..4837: 0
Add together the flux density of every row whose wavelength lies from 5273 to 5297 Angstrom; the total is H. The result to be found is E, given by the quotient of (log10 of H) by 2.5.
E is 0.45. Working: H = 13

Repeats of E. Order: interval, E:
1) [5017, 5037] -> 0.40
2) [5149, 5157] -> 0.23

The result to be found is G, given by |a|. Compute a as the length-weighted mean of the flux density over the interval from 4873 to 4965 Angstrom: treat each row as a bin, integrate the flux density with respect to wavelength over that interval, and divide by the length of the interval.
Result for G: 2.12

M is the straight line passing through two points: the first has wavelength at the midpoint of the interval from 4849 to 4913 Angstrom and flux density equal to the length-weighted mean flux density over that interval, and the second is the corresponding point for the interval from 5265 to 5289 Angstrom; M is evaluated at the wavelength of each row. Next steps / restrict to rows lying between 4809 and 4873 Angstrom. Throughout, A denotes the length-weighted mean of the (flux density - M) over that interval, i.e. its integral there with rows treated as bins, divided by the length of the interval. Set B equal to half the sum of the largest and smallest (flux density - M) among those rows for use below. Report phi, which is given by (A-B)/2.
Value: -0.034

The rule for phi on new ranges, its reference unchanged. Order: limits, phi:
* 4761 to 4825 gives -0.046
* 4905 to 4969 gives -0.026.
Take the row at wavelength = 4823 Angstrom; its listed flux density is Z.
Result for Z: 2.56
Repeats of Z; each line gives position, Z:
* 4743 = 2.21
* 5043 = 1.87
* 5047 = 2.08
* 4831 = 2.17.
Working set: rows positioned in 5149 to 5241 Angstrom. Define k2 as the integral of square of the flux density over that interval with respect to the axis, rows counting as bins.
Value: 334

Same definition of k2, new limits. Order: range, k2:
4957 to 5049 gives 368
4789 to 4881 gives 391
